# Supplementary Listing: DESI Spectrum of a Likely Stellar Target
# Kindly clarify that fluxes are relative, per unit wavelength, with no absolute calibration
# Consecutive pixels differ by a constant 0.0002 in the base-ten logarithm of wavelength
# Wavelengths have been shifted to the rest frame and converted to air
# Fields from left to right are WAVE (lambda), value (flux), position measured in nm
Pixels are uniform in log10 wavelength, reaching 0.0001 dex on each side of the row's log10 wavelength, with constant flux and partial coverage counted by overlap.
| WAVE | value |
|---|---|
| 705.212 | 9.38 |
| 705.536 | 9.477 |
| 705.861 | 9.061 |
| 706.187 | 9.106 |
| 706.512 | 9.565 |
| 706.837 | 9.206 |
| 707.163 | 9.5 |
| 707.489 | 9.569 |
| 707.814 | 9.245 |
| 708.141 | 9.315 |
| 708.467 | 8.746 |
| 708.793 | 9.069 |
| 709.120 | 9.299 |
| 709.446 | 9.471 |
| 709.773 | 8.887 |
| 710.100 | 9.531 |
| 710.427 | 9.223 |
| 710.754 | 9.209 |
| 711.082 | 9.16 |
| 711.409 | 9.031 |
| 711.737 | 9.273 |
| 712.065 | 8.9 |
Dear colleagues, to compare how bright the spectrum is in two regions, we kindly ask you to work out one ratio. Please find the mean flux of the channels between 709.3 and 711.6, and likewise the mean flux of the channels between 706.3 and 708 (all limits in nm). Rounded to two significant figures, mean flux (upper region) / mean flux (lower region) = 0.98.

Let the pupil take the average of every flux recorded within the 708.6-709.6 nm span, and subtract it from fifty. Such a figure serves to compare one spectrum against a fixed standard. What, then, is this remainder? 40.7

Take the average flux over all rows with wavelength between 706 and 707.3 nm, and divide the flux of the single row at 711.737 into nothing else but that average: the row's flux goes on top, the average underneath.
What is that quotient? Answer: 0.99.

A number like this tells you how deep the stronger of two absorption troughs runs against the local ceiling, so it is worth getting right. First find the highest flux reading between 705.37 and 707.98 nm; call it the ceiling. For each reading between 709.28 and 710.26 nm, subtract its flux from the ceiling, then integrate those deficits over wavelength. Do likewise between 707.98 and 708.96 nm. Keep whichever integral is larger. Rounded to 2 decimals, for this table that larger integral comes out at 0.51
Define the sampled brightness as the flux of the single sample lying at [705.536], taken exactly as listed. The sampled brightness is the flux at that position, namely 9.477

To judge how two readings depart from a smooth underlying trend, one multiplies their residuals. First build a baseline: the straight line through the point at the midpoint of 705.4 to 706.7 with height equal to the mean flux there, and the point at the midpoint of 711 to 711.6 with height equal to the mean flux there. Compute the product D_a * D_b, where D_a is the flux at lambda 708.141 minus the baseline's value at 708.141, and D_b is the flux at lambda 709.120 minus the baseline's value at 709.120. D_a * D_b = 0.012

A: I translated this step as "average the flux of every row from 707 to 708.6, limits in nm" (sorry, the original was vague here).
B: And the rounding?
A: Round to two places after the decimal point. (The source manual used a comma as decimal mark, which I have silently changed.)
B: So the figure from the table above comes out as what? 9.28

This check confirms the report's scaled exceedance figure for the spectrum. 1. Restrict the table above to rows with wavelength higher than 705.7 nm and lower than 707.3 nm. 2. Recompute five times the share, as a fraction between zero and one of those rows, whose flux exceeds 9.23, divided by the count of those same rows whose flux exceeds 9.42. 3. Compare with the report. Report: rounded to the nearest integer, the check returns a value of 1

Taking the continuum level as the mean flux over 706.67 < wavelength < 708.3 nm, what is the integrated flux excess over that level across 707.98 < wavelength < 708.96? -0.32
